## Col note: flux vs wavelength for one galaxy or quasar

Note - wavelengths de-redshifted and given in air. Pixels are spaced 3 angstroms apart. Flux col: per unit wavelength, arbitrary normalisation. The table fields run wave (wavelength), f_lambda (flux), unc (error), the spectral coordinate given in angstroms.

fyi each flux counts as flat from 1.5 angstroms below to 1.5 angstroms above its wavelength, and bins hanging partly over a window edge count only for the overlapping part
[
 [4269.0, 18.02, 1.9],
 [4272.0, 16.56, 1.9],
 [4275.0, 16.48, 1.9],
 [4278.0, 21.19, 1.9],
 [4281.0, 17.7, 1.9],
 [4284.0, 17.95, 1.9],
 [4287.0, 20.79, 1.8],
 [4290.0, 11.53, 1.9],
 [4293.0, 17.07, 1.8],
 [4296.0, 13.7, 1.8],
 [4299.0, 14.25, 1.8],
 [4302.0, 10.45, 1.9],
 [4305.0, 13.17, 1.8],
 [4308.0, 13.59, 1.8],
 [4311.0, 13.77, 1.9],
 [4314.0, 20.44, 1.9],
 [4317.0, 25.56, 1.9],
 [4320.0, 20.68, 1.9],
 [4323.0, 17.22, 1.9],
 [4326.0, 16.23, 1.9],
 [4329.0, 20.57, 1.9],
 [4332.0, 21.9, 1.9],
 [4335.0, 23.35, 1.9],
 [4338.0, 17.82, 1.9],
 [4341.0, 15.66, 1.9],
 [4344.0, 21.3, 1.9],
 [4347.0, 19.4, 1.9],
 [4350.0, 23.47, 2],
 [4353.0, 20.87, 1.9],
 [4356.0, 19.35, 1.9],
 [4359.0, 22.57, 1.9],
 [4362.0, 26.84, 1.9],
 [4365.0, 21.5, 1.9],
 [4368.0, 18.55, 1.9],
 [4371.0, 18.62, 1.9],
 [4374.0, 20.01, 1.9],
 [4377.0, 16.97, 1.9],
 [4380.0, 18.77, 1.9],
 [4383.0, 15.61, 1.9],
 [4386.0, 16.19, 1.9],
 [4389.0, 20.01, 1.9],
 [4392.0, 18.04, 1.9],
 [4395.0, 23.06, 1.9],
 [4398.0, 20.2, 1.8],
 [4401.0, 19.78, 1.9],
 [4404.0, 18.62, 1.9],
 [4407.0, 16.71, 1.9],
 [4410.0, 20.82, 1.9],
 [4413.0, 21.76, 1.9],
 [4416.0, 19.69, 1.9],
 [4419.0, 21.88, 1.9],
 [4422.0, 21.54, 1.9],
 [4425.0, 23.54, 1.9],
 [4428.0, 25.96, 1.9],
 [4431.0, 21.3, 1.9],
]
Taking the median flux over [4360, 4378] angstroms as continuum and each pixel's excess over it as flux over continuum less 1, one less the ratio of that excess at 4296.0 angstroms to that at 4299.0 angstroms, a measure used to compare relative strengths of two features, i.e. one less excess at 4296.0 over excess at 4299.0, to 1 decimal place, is -0.1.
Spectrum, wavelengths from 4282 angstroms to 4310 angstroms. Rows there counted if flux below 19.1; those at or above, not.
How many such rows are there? 8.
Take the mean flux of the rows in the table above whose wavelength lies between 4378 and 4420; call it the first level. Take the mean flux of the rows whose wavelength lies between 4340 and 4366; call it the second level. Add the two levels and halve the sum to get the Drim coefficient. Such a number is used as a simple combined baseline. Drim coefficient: 20.3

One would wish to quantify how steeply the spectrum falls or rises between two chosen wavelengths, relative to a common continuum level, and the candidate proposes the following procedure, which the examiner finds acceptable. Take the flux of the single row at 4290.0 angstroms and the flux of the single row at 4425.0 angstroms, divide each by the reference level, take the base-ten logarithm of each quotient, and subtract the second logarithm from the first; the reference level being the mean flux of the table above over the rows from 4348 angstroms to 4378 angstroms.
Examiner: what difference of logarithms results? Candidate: -0.31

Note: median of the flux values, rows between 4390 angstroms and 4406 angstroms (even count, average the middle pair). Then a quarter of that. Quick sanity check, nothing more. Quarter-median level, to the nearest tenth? 4.9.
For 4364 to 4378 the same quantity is 4.7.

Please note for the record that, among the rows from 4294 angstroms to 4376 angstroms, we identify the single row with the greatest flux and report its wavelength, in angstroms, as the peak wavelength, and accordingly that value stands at 4362.0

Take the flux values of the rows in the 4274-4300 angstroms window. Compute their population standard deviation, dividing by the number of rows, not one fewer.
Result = 3.0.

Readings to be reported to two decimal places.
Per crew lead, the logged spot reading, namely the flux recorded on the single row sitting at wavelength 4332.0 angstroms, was 21.90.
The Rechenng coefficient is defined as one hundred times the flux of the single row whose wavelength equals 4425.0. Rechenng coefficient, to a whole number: 2354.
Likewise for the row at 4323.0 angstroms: 1722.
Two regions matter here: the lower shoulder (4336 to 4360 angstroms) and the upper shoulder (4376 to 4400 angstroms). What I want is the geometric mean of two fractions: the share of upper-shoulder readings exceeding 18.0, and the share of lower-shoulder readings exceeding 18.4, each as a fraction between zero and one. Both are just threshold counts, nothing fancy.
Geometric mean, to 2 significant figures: 0.68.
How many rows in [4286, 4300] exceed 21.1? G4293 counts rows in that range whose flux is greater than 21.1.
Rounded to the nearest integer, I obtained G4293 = 0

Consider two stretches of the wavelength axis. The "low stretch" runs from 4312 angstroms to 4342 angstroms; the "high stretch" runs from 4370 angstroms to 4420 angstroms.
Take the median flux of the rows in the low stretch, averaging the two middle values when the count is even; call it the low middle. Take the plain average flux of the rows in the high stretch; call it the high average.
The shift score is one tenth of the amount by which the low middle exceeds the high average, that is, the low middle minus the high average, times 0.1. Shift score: 0.13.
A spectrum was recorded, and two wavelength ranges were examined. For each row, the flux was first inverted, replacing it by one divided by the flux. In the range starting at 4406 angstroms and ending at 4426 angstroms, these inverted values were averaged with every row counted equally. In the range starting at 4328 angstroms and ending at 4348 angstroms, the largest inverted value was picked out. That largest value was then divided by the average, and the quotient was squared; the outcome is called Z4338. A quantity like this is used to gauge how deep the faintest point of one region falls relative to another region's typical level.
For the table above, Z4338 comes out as 1.7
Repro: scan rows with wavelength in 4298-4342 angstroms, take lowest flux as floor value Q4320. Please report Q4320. 10.45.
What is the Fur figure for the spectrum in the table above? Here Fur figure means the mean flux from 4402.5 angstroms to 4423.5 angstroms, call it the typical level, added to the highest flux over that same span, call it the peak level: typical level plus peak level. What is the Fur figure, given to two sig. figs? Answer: 42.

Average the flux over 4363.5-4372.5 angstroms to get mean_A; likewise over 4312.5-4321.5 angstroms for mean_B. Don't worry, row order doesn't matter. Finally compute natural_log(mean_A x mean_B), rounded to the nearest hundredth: 6.07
